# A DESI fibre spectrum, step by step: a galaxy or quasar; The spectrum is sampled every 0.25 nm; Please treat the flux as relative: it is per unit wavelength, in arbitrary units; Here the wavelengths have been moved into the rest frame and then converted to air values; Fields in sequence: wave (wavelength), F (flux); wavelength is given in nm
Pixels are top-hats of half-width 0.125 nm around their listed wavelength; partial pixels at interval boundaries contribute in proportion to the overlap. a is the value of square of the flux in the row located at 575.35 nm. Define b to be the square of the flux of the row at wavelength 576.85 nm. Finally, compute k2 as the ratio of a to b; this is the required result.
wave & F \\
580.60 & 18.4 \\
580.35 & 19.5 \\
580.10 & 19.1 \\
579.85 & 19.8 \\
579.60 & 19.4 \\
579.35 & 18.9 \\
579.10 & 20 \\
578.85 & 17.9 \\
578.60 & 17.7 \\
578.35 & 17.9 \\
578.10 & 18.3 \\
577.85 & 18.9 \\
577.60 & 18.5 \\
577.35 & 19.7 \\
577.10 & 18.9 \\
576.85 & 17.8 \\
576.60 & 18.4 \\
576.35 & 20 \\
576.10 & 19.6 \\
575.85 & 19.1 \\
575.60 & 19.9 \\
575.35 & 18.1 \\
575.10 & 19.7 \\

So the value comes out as 1.03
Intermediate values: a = 328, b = 317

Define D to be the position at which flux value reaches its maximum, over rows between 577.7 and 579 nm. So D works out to 577.85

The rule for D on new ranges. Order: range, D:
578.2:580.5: 579.10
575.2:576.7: 576.35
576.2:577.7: 576.35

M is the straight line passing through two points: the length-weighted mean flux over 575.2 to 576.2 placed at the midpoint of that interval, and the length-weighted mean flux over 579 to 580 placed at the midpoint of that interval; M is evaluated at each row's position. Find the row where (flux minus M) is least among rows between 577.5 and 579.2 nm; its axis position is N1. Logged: 578.60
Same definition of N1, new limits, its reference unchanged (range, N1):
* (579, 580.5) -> 579.35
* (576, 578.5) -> 578.35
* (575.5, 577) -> 576.85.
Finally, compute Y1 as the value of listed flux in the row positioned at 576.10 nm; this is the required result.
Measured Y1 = 19.6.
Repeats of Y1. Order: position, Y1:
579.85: 19.8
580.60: 18.4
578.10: 18.3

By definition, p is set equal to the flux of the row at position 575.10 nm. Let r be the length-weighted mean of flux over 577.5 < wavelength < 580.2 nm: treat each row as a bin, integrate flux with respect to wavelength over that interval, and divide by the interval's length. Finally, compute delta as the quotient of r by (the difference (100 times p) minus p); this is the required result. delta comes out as 0.0096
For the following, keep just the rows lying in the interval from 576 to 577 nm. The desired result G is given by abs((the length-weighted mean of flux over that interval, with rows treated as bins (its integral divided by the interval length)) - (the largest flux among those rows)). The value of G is 1.1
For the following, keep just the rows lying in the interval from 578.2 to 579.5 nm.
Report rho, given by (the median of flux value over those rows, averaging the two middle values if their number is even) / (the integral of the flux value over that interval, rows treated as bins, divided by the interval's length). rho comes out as 0.968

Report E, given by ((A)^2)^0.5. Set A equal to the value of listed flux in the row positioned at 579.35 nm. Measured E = 18.9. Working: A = 18.9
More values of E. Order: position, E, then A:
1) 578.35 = 17.9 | 17.9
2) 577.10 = 18.9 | 18.9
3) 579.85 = 19.8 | 19.8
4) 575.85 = 19.1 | 19.1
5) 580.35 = 19.5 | 19.5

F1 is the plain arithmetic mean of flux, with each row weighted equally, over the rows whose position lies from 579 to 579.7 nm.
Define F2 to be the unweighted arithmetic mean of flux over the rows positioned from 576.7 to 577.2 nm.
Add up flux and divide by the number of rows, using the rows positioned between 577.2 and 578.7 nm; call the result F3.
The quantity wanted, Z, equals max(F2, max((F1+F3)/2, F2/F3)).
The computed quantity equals 19.0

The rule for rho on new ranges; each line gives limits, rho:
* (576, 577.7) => 0.996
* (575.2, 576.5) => 1.014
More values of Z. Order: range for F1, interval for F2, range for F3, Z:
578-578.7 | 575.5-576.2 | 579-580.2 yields 19.5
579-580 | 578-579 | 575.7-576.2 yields 19.4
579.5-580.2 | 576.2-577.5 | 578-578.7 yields 19.0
